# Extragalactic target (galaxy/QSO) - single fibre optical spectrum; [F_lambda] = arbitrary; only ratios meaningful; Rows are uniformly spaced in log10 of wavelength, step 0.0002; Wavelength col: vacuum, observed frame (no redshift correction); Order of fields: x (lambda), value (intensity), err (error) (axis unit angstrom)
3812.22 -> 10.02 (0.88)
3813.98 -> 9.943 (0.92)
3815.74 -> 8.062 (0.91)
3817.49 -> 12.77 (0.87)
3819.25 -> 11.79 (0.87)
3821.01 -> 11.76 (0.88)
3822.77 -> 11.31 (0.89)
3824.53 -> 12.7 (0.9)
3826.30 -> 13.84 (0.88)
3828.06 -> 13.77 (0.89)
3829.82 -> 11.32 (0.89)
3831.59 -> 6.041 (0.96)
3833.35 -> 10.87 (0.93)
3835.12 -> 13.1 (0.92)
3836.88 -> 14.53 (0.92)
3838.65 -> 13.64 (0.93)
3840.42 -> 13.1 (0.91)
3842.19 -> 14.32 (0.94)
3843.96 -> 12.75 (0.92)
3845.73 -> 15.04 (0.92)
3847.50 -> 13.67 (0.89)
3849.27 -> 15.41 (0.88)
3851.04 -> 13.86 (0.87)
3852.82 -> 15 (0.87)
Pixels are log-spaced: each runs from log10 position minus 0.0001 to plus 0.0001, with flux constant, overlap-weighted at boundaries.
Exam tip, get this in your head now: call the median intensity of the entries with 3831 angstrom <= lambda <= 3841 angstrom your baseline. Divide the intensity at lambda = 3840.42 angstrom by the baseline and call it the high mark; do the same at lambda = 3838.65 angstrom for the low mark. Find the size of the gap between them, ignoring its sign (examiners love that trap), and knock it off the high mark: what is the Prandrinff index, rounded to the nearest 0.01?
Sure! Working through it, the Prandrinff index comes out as 0.96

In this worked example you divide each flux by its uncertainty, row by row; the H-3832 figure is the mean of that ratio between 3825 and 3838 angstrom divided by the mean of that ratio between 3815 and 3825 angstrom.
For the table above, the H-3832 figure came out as 1.02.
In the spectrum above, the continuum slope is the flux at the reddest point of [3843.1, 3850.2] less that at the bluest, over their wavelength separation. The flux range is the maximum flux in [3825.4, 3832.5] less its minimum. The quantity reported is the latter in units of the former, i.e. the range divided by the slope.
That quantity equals 16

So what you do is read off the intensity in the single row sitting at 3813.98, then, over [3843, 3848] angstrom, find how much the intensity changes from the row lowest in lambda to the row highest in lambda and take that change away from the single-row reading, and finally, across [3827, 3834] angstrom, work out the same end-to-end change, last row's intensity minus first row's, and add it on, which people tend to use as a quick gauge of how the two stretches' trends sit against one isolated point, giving 6.1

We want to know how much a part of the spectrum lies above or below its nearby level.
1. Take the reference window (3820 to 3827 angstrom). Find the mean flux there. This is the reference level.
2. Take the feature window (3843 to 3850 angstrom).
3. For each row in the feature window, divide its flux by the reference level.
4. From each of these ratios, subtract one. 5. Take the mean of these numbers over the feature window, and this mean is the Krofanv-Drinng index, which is 0.15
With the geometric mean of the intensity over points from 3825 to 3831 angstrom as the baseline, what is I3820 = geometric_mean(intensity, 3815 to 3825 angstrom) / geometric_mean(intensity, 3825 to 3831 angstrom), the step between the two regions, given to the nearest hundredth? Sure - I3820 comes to 0.87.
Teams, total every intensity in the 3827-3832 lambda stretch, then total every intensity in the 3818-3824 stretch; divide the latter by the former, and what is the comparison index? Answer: 1.1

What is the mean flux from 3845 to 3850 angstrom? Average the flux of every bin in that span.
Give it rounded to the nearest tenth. 14.7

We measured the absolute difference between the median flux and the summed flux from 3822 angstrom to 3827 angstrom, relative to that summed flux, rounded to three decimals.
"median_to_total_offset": 0.664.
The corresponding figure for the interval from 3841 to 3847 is 0.660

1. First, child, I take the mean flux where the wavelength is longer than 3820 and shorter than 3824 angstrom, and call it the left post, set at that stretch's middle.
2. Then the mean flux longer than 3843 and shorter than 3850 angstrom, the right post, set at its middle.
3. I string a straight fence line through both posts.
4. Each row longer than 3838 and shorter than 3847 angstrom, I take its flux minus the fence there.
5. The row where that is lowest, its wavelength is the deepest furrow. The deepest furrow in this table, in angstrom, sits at 3843.96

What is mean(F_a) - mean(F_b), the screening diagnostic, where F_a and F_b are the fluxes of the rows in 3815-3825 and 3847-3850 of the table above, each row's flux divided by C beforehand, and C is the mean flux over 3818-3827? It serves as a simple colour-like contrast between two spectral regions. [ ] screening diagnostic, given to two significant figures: -0.26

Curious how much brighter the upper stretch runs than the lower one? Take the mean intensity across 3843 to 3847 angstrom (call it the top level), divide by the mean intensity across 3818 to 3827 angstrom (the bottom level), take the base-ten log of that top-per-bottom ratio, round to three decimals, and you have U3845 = 0.054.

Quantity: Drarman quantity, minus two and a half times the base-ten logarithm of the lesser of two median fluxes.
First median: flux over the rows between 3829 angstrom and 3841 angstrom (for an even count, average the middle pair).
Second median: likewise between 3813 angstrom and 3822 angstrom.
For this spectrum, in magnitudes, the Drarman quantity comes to -2.676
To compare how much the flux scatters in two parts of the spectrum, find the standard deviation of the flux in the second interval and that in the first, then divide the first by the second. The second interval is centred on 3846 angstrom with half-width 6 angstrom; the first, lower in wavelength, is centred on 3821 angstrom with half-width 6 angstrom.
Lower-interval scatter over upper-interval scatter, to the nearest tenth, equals 1.9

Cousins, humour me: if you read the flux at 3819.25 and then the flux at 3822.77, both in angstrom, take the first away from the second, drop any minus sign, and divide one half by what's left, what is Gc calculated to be 1.04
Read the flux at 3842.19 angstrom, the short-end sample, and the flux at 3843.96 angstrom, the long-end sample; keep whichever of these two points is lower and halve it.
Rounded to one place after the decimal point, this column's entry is 6.4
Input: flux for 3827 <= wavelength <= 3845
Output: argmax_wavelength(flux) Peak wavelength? 3836.88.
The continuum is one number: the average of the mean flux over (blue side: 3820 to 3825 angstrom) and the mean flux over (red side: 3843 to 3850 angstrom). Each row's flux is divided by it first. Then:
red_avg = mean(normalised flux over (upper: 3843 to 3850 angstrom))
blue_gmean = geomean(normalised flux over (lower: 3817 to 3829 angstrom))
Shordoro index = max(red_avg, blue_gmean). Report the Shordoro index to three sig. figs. 1.09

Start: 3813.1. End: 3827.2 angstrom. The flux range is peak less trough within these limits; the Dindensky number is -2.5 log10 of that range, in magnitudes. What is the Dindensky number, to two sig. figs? -1.9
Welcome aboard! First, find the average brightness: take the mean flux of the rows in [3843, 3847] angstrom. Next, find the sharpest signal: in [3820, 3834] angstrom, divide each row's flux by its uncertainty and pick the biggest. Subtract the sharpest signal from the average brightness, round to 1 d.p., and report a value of -1.8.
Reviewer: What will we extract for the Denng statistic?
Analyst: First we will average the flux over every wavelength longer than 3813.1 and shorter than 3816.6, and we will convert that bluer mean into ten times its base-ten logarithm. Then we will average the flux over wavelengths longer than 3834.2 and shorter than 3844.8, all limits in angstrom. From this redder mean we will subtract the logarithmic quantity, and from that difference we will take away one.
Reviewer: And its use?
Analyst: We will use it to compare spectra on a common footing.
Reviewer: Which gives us 3.0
